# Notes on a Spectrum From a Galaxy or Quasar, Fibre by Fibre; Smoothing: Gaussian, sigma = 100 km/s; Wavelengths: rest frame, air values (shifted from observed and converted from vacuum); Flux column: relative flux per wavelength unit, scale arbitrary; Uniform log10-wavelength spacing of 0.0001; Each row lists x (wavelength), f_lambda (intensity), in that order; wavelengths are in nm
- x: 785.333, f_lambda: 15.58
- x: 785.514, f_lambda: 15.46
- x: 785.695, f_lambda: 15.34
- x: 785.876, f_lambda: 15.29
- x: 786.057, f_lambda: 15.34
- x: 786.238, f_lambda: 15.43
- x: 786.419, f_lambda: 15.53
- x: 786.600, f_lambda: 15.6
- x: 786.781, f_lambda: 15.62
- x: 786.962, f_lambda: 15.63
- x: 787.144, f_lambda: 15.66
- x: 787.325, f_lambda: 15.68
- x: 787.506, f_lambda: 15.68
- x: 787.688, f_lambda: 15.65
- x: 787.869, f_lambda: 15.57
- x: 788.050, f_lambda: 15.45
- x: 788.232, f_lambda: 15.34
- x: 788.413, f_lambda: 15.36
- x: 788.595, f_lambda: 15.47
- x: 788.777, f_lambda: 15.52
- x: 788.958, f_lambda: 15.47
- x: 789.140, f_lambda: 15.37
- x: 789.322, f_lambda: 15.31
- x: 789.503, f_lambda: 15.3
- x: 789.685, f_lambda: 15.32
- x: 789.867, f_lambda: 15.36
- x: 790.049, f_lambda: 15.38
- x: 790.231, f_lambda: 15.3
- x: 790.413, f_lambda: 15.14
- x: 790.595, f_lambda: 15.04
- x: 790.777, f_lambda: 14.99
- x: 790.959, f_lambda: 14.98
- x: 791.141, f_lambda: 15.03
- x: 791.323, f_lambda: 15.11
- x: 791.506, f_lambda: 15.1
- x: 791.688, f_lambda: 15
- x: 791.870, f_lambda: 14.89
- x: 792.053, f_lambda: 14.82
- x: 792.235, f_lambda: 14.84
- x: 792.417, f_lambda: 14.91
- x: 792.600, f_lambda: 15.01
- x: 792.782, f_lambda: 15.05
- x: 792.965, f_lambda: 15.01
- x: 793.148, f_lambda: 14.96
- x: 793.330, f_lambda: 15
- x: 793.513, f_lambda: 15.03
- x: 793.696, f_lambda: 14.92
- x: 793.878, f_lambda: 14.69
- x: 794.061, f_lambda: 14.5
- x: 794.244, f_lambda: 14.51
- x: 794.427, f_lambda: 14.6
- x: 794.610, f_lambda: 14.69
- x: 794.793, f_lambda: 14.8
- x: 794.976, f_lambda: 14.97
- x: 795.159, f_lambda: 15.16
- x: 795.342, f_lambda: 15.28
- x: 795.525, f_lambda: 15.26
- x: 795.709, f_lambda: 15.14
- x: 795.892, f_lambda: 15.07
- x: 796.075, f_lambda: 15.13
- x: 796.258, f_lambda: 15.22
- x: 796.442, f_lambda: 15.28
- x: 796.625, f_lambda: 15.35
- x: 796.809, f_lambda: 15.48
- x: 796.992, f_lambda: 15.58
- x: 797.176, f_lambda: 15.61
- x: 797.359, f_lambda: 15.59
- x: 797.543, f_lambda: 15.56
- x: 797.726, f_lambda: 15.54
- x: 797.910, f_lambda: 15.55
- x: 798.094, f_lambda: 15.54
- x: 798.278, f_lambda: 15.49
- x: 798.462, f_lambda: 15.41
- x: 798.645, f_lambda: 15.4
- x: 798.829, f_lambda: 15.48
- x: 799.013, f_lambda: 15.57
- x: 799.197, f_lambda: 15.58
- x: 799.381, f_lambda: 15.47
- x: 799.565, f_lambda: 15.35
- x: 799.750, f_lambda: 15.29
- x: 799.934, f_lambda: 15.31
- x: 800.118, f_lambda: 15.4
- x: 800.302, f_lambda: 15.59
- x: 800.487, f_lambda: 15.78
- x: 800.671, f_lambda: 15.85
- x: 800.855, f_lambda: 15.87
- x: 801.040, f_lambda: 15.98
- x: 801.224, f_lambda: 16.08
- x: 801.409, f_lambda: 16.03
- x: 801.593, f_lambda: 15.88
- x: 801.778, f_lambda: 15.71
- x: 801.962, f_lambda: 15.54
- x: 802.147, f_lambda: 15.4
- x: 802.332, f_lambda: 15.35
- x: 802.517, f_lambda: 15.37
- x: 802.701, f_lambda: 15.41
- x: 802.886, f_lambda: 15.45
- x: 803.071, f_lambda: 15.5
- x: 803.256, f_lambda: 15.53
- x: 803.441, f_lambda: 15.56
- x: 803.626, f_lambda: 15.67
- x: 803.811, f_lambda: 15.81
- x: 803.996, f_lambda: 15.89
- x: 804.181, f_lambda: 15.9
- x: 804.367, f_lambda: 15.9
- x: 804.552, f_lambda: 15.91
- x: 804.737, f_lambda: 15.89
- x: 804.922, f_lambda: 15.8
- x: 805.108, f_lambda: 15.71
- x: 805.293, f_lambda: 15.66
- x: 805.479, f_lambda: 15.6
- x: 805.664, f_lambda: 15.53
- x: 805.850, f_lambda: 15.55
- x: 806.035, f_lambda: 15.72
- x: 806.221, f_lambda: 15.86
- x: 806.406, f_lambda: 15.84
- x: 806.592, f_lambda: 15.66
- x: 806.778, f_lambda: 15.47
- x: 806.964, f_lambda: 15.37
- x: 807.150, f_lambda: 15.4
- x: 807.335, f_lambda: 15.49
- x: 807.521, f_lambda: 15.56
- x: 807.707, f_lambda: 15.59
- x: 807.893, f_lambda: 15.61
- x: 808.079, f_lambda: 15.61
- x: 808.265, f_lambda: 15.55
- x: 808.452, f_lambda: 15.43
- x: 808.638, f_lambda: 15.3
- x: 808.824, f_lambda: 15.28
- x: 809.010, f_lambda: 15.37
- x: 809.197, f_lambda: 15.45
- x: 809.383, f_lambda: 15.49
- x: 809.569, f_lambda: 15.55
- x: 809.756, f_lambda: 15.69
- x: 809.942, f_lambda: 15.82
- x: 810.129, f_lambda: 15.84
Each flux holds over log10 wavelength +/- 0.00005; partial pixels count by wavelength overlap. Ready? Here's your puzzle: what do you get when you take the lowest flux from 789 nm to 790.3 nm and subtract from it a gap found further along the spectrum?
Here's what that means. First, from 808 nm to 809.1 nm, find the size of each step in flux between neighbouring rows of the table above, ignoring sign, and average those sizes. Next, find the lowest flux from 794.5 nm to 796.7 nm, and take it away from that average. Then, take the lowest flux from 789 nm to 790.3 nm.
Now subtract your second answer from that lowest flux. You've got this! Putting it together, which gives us 29.9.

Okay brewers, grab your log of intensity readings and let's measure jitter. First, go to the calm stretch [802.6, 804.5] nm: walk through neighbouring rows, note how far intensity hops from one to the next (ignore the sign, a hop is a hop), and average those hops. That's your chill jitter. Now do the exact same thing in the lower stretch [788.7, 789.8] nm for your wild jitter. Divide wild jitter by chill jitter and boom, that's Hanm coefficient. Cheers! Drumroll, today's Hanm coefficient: 0.88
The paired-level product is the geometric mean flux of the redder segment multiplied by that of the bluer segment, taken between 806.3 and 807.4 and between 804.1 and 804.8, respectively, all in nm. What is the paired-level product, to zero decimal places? 247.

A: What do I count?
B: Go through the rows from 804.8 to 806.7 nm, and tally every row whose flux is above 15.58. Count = 8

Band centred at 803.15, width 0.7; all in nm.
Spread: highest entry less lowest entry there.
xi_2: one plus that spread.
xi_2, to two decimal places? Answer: 1.11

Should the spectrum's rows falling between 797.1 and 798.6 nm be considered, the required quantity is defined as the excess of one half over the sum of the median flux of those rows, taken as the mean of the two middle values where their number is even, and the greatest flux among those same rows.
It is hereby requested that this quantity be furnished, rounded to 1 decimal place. -30.7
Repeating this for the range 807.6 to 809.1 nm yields -30.6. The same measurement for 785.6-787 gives -30.6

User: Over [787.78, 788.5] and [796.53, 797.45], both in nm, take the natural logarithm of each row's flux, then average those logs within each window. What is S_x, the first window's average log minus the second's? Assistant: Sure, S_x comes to -0.006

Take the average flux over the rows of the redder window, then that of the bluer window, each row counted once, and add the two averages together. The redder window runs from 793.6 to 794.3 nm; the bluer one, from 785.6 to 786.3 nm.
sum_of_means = 30.0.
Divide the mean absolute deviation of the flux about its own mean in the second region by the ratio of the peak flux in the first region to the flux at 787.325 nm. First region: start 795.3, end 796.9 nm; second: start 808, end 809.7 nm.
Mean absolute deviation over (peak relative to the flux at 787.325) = 0.093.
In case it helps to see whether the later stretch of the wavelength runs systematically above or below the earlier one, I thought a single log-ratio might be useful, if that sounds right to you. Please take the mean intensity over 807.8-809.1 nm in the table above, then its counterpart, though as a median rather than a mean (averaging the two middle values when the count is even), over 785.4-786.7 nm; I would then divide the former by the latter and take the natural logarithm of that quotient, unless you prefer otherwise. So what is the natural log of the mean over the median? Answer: 0.00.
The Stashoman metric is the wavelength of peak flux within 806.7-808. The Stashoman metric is 807.893 nm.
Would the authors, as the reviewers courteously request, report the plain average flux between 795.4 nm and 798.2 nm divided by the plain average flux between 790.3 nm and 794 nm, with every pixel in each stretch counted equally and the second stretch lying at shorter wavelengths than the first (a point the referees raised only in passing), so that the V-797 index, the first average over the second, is 1.03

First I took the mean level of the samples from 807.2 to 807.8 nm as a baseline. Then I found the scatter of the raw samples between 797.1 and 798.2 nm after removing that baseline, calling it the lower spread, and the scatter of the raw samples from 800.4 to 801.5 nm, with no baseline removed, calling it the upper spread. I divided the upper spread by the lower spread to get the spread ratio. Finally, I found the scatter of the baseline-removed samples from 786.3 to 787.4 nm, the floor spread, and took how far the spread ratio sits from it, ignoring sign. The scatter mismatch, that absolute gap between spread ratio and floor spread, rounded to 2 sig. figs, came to 4.0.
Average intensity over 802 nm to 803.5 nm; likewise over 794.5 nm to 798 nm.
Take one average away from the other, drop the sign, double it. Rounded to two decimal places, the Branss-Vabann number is 0.34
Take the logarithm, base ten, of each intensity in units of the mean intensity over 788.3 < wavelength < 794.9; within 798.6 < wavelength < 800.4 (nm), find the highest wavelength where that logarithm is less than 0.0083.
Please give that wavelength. 799.934 nm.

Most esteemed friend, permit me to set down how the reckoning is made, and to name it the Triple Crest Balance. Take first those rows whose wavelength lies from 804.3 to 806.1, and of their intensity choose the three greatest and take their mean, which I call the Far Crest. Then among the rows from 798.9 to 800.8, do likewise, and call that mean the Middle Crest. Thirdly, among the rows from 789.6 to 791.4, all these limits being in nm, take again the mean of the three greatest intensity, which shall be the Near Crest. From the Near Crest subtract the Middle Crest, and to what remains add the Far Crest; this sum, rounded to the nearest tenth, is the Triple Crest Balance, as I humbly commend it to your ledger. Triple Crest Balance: 15.5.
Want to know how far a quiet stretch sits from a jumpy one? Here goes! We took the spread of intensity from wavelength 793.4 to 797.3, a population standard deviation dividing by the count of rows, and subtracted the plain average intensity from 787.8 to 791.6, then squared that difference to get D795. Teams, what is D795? 224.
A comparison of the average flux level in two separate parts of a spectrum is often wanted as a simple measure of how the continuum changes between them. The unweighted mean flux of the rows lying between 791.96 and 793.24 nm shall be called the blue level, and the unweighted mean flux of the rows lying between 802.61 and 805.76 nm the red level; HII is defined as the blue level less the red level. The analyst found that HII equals -0.7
